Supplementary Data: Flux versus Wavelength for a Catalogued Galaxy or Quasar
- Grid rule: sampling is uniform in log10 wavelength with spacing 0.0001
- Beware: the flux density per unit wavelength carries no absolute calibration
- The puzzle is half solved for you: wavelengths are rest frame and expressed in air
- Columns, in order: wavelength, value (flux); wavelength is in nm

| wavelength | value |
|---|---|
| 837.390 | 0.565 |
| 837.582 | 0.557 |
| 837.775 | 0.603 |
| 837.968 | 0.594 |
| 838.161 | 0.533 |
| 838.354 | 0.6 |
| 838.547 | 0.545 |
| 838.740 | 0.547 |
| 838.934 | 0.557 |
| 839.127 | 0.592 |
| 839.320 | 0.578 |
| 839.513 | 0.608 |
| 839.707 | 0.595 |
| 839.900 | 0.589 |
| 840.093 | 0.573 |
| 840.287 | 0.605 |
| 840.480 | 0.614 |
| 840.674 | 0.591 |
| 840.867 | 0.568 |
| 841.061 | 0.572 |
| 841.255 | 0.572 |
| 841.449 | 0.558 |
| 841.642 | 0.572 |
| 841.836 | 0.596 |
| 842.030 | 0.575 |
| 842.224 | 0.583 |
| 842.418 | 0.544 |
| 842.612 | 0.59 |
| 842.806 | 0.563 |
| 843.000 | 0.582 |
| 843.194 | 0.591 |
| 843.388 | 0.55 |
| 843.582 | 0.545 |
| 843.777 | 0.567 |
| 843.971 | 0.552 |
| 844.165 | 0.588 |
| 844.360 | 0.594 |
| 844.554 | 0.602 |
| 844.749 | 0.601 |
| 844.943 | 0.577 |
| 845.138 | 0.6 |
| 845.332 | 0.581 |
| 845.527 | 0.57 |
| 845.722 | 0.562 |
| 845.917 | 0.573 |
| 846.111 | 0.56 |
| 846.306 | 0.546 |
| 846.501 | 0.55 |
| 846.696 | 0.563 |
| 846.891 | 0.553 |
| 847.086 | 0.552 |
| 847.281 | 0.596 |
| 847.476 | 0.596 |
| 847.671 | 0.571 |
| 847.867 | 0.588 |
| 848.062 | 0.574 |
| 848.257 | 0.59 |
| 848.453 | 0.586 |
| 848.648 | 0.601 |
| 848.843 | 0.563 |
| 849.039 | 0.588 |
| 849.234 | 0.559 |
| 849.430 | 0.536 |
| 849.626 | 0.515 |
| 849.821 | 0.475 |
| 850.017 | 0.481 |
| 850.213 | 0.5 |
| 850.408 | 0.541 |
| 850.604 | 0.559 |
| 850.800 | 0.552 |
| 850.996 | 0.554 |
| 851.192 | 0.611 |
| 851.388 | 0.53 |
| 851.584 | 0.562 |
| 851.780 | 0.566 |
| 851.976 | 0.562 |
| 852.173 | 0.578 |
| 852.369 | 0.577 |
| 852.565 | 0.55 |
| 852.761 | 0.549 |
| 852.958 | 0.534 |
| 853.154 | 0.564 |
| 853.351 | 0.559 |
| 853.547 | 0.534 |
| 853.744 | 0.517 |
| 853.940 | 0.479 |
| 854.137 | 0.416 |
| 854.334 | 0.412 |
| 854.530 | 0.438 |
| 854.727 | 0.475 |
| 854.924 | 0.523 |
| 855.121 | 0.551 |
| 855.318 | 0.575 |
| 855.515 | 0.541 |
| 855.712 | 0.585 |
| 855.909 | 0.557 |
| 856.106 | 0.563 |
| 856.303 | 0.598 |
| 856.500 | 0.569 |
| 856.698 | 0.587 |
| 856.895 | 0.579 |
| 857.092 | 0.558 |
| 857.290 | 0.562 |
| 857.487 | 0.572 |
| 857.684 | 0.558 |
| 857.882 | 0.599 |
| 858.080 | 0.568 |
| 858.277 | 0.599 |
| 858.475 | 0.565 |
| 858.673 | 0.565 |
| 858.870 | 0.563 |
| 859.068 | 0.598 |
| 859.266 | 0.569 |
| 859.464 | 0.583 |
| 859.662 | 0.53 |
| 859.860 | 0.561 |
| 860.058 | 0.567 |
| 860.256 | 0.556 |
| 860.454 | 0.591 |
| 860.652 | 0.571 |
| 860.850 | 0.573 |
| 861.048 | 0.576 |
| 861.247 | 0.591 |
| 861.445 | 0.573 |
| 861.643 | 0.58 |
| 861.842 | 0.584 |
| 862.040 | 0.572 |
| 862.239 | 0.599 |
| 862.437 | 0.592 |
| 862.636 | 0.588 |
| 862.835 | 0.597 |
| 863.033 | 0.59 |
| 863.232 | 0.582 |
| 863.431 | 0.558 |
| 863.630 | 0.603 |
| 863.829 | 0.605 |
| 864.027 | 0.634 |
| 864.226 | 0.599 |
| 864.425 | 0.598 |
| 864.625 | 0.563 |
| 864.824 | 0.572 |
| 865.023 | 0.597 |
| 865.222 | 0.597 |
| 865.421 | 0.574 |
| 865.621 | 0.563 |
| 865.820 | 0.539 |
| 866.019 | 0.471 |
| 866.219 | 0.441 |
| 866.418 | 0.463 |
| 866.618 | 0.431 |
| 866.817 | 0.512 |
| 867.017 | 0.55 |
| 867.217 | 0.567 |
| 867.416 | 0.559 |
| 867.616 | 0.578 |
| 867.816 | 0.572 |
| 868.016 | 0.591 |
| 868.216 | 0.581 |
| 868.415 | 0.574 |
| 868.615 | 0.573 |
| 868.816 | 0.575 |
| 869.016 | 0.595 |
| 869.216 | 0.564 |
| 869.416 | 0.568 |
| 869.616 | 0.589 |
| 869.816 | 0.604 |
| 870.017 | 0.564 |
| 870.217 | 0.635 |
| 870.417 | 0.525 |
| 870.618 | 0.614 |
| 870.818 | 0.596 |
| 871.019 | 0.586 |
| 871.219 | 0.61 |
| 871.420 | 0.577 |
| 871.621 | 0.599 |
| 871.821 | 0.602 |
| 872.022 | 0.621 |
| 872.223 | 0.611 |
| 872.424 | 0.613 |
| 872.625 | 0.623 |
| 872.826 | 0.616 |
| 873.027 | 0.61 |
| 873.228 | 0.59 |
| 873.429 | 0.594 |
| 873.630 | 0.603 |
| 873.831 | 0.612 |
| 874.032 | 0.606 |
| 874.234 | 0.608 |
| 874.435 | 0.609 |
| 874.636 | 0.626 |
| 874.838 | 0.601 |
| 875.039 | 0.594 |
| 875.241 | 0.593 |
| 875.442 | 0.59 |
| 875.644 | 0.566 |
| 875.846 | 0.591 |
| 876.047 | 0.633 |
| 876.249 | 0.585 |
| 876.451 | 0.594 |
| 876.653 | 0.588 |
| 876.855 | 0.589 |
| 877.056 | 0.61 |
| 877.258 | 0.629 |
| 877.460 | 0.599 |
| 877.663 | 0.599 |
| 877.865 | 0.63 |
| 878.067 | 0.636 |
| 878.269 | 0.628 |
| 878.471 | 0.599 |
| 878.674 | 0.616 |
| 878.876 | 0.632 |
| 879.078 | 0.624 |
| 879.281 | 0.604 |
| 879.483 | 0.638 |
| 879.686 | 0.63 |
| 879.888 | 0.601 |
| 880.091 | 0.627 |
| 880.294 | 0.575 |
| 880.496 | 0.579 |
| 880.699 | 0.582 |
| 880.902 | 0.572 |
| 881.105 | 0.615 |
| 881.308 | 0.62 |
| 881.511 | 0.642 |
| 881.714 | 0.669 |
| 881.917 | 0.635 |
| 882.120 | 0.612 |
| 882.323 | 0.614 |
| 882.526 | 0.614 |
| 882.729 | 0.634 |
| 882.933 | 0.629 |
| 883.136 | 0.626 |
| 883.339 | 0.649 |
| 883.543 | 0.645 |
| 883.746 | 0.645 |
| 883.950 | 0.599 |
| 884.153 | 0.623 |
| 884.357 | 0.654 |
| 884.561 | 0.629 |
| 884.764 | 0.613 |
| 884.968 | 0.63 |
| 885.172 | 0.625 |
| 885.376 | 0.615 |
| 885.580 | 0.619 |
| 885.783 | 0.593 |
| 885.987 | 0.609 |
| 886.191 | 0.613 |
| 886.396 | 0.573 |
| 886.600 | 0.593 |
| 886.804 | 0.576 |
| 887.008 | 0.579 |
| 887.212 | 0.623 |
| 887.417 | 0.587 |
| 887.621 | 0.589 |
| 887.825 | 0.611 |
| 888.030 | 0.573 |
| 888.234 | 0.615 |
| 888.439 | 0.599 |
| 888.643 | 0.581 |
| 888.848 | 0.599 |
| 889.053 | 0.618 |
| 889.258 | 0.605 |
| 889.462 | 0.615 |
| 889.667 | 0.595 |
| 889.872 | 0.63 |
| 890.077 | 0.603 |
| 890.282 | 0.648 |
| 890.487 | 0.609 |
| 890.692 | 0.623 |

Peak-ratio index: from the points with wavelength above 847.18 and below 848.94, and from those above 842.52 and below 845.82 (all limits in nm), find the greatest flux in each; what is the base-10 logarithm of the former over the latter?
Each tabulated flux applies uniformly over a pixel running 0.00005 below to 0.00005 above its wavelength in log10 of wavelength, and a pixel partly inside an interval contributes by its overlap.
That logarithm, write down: 0.00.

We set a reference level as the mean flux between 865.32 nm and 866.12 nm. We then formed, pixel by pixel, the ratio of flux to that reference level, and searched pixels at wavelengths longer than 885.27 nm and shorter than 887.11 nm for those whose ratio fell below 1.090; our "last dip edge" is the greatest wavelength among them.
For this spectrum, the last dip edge 887.008 nm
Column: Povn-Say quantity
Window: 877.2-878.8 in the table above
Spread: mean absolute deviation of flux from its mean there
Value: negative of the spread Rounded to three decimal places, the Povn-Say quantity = -0.014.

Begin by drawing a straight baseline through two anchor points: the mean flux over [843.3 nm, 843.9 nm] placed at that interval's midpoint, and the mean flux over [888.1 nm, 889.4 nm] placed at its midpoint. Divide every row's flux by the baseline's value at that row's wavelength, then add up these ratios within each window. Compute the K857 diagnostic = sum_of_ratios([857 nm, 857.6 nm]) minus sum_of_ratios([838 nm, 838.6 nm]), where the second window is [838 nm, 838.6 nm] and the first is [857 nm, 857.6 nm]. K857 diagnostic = -0.09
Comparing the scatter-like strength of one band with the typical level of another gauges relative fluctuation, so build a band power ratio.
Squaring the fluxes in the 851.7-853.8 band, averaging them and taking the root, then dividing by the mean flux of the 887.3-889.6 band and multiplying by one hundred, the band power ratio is 92.4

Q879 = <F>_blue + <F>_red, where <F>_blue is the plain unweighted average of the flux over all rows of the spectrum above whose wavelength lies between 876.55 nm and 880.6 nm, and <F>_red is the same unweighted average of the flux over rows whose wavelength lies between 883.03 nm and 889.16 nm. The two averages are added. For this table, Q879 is 1.222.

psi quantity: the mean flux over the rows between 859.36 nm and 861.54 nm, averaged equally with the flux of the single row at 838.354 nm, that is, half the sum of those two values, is 0.585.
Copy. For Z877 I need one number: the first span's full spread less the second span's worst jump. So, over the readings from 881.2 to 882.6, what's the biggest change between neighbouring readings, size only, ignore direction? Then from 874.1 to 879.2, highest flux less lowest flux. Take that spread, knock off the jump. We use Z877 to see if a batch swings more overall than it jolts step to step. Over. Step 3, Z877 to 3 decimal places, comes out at 0.036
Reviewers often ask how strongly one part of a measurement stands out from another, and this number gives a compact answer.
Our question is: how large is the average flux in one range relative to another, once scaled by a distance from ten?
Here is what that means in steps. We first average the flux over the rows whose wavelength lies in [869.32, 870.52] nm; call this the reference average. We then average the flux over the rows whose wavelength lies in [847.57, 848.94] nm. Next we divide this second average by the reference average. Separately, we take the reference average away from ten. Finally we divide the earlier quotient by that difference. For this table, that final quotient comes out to 0.106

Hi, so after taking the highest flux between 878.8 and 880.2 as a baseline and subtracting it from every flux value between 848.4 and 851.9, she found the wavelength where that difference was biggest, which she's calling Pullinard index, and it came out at 851.192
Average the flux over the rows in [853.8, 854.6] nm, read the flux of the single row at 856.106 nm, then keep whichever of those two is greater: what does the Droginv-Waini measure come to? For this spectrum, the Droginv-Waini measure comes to 0.563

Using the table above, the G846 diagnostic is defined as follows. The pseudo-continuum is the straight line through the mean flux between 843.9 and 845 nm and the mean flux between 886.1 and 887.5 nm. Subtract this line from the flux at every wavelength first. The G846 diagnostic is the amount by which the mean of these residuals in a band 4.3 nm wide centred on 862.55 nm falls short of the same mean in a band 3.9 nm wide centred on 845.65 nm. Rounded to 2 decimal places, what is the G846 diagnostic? -0.01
